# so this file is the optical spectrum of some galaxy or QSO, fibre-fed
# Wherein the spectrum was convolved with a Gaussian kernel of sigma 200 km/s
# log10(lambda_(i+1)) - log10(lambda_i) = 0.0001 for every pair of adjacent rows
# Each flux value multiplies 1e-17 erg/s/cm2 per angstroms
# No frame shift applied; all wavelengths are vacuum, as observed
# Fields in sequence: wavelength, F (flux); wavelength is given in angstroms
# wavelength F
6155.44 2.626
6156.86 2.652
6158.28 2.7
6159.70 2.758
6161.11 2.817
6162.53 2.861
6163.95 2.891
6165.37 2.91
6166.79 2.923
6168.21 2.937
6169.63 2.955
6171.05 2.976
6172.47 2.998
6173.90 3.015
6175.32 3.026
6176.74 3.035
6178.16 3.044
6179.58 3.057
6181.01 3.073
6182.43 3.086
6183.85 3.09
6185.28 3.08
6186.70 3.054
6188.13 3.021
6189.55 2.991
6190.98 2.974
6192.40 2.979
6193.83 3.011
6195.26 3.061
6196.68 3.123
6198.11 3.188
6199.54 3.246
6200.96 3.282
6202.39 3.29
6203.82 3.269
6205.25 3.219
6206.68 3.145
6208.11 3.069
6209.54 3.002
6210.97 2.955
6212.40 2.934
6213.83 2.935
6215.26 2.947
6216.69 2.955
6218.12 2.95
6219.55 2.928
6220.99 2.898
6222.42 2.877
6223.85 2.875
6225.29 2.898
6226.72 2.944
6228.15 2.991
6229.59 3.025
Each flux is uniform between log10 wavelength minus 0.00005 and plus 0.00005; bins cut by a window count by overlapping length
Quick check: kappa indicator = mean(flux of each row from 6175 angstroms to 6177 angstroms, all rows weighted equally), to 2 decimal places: 3.03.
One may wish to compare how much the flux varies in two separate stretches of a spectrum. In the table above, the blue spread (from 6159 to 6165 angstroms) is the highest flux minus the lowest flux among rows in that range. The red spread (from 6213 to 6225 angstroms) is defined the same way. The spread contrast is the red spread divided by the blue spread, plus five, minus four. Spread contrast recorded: 1.60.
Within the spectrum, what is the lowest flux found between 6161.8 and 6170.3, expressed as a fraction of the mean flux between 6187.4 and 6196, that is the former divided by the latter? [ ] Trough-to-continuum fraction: 0.95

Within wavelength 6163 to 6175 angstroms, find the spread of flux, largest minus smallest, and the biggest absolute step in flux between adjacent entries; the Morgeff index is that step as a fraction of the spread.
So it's 0.18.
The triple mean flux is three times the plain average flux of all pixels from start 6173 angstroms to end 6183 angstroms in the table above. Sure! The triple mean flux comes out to 9.14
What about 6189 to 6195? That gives 8.97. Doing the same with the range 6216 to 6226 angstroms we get 8.73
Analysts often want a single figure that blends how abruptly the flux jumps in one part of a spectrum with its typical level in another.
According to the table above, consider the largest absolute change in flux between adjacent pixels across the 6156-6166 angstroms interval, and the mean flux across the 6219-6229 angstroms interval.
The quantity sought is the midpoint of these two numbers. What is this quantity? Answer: 1.49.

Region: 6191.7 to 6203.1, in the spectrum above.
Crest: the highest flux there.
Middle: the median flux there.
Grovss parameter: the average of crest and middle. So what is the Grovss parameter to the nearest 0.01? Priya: 3.22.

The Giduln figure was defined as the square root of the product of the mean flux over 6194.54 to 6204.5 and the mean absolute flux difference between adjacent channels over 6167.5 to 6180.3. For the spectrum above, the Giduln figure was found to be 0.219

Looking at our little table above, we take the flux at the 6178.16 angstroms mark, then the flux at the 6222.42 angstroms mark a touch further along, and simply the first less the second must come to 0.17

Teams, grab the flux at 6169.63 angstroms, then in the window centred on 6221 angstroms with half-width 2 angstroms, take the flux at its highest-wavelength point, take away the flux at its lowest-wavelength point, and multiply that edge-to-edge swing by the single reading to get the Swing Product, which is -0.15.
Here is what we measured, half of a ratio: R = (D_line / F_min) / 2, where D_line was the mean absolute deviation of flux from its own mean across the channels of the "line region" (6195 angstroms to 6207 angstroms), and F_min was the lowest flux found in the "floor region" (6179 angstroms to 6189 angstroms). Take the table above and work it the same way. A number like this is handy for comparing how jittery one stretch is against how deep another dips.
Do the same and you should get 0.0108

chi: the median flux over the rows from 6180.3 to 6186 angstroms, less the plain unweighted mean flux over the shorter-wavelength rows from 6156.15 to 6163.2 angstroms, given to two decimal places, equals 0.33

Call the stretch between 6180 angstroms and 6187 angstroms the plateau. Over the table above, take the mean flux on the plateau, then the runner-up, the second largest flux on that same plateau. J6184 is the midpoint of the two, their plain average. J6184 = 3.08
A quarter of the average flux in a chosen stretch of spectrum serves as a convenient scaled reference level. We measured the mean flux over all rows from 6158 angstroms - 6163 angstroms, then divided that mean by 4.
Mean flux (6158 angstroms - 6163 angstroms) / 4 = 0.70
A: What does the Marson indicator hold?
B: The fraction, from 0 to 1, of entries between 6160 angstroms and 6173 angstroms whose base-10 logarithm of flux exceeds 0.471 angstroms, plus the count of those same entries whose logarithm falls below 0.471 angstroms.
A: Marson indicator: 7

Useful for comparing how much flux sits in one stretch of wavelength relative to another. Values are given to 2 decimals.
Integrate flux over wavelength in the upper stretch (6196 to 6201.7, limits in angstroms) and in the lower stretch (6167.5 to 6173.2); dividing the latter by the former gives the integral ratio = 0.92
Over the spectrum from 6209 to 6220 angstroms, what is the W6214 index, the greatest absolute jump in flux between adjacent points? 0.0470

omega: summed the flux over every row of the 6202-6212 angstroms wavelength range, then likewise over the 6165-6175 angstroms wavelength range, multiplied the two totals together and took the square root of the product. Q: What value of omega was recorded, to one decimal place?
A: 21.3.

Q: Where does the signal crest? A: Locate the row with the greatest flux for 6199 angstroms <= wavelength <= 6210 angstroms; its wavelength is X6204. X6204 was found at 6202.39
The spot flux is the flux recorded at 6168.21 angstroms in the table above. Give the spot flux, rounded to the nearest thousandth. 2.937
